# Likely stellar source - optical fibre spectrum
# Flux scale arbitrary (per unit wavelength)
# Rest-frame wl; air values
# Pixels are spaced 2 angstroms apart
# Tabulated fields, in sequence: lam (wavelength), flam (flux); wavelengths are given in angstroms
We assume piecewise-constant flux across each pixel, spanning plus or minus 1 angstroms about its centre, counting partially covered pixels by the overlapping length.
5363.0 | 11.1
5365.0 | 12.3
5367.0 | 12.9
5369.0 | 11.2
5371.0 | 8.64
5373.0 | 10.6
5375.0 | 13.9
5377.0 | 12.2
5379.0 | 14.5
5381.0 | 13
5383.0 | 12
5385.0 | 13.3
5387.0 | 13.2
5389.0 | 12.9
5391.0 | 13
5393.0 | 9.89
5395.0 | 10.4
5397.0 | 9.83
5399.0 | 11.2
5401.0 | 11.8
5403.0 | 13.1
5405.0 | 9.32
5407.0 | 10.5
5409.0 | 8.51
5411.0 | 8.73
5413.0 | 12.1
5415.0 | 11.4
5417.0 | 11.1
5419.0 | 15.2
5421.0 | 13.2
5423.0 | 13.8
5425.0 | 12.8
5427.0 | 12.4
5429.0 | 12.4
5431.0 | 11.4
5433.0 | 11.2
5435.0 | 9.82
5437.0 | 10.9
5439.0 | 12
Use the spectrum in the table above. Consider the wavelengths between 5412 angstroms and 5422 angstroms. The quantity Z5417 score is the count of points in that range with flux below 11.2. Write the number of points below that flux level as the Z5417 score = 1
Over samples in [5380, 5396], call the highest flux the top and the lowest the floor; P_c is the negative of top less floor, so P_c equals -3.4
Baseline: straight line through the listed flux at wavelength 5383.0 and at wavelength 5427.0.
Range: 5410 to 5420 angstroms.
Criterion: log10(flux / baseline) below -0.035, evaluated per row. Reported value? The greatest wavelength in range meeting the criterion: 5417.0 angstroms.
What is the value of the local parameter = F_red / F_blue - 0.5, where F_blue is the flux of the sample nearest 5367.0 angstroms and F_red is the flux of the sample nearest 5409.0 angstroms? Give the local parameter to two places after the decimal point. 0.16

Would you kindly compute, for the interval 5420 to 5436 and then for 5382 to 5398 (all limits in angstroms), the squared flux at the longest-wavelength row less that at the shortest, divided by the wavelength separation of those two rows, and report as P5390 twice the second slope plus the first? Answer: -12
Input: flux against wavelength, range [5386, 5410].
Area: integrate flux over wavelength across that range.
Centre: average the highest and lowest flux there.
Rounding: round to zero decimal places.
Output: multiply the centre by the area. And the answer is 2902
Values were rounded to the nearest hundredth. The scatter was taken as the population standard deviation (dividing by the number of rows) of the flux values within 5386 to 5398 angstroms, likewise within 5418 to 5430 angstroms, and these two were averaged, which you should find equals 1.24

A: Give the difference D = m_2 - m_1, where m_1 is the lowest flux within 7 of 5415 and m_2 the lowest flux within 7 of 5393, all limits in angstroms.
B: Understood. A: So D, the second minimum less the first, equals 1.3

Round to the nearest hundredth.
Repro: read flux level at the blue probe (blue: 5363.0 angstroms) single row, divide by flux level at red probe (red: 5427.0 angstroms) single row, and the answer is 0.90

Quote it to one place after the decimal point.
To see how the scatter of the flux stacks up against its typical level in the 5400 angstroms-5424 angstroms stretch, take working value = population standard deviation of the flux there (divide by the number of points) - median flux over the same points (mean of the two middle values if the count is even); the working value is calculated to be -9.6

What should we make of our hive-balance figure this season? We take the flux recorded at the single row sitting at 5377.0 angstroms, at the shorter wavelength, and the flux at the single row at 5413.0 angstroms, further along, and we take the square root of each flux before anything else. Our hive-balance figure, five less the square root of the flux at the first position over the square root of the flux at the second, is 4.00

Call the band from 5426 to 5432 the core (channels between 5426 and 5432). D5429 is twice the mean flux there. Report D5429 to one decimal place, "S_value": 24.1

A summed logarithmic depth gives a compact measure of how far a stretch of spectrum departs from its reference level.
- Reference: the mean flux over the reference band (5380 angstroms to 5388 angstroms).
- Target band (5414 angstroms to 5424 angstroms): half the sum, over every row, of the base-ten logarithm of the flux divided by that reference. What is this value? 0.00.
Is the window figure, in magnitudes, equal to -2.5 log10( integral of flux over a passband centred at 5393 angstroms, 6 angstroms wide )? -4.56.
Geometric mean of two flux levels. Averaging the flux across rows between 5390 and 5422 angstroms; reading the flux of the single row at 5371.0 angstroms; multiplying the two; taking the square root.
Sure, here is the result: 9.8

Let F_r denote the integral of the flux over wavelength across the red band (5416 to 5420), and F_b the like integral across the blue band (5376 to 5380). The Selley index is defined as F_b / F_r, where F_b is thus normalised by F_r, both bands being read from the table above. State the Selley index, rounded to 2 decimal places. 1.02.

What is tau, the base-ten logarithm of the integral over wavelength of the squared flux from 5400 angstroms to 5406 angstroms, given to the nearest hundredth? 2.90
